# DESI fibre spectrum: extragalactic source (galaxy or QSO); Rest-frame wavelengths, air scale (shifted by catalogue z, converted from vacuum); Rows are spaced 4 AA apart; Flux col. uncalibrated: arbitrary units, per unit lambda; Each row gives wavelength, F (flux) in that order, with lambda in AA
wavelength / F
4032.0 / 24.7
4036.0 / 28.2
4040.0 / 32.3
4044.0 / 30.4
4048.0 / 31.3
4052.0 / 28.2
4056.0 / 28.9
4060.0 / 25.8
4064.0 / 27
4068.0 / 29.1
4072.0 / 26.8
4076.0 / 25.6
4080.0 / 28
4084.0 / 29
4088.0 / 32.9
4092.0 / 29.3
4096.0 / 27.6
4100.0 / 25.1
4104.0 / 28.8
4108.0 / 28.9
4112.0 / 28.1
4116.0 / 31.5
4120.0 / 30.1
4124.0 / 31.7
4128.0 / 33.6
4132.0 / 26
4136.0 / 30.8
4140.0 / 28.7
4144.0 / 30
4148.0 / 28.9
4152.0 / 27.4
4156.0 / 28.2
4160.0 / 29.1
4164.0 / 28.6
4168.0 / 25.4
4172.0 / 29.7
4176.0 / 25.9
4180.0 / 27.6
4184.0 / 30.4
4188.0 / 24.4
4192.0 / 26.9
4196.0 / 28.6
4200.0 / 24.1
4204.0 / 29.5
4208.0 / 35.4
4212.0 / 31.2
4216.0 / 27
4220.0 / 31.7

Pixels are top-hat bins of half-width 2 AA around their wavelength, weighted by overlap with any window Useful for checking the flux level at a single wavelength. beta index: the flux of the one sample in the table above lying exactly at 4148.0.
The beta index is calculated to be 28.9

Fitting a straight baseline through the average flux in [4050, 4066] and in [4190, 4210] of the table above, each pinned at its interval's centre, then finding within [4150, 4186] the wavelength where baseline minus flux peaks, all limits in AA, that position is 4168.0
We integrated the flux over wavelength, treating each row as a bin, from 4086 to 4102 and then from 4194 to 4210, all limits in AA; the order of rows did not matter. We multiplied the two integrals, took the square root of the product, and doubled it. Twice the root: 930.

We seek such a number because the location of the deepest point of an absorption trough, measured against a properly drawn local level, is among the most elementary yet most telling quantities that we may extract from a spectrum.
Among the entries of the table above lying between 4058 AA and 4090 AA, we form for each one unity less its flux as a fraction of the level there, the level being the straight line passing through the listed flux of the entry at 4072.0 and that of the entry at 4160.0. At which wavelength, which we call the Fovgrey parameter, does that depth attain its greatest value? 4076.0 AA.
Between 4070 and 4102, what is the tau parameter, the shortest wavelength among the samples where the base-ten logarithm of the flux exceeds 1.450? 4084.0 AA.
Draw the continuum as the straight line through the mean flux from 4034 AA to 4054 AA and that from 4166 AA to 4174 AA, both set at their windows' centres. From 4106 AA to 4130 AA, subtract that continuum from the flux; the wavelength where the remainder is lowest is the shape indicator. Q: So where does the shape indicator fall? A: 4112.0 AA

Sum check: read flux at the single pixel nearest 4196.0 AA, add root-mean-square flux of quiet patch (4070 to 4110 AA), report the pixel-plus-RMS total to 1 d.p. 56.9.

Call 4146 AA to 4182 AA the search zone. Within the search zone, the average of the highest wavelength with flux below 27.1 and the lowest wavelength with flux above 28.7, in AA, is 4162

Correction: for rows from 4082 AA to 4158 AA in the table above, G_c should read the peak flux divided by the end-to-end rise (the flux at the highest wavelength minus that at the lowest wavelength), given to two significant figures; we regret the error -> -42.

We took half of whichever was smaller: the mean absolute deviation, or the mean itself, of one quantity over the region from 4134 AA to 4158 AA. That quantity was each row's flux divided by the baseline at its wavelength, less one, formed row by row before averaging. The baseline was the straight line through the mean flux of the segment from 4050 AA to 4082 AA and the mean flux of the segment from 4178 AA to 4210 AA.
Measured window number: 0.017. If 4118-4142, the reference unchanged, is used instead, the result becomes 0.034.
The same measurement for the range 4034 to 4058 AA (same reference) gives 0.027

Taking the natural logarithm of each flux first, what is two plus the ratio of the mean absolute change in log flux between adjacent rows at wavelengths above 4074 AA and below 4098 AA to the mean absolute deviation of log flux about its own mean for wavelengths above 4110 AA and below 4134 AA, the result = 3.20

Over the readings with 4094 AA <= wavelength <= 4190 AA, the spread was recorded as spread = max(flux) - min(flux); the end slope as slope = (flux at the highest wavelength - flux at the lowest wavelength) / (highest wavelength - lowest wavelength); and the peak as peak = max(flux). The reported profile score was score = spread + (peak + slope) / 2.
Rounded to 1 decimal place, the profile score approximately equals 26.0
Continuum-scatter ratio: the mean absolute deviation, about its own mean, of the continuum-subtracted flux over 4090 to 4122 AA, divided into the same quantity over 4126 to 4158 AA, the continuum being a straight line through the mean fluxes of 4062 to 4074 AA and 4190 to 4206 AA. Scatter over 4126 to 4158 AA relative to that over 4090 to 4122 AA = 1.3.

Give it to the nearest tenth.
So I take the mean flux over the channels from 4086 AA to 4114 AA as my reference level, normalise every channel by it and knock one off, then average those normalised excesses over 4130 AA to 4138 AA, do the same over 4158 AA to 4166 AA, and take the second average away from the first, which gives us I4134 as 0.0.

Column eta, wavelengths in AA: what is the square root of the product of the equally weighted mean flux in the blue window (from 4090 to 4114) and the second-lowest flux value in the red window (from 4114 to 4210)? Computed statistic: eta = 26.1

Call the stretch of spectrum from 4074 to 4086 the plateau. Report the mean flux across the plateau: 27.5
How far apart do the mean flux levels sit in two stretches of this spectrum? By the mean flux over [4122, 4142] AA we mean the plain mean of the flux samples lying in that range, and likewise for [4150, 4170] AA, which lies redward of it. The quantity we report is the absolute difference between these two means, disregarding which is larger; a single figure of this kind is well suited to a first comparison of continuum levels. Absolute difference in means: 2.4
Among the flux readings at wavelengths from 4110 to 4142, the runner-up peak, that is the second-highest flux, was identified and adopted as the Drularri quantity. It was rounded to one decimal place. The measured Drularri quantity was 31.7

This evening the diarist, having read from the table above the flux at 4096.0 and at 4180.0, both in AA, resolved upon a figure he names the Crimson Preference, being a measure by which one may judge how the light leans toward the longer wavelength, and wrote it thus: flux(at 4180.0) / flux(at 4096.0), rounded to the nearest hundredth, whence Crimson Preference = 1.00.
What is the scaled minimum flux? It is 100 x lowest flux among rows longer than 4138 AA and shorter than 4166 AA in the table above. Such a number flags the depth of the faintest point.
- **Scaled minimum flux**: 2740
